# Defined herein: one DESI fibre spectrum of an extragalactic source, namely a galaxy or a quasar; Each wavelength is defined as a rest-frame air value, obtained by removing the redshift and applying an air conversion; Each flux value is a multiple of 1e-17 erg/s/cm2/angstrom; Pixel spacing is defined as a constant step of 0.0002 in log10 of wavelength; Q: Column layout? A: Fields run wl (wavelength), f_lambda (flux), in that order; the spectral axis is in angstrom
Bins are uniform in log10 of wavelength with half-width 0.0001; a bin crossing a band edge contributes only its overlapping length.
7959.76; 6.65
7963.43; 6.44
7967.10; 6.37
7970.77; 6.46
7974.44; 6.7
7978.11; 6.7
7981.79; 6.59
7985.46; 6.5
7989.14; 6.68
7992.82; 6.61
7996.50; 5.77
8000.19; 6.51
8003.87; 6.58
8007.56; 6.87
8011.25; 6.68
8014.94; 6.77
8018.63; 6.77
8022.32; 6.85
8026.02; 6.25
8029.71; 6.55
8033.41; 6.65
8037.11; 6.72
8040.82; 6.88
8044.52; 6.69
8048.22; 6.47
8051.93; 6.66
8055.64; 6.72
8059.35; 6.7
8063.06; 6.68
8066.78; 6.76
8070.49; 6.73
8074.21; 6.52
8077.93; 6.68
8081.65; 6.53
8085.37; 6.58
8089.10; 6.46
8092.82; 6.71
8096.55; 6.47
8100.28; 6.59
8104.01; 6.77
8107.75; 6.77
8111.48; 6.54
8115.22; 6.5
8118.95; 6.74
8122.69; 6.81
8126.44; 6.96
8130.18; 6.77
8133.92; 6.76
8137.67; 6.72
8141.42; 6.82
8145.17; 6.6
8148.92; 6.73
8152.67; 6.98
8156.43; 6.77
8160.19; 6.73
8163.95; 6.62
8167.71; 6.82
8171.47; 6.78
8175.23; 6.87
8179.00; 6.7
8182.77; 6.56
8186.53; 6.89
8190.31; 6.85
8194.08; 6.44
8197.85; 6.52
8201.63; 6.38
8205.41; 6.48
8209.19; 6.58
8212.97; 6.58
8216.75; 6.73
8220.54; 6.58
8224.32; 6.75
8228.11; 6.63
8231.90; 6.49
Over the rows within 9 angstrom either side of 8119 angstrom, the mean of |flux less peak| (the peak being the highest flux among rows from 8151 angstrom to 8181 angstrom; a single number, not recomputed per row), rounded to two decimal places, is 0.27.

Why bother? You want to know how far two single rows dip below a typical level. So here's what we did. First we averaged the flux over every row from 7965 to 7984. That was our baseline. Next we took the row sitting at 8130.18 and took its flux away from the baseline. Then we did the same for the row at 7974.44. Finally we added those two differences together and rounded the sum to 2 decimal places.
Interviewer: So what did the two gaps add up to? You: -0.34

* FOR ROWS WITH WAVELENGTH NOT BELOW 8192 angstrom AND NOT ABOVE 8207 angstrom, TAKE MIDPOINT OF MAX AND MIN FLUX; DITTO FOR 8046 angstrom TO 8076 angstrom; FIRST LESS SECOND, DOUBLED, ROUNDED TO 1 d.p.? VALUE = -0.3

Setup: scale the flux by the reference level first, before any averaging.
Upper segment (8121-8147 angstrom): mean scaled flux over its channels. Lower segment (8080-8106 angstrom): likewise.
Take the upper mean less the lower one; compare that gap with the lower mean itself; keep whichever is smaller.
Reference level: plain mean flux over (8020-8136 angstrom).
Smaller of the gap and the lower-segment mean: 0.03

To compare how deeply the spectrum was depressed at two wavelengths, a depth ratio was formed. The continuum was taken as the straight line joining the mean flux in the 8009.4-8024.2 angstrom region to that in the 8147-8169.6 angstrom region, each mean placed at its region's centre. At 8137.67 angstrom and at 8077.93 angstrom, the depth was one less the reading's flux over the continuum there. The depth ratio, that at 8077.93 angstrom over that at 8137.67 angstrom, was 1.7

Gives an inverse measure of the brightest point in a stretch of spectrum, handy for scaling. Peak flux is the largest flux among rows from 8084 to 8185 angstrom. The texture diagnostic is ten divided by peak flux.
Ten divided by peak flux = 1.433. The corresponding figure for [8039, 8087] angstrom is 1.453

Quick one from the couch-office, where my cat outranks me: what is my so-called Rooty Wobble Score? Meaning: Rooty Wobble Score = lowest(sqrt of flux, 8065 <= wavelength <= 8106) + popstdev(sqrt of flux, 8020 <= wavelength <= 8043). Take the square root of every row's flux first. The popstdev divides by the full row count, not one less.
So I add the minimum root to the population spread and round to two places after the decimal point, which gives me 2.58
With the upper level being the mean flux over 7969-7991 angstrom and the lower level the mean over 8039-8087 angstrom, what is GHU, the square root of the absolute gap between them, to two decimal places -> 0.24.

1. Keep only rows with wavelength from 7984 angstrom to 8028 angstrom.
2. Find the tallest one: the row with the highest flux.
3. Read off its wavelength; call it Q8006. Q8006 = 8007.56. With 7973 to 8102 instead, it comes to 8040.82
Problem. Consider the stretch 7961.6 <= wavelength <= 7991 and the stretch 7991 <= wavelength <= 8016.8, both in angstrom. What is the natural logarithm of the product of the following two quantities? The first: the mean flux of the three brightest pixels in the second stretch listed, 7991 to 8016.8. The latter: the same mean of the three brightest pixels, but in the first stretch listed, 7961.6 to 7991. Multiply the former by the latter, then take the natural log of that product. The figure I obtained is 3.81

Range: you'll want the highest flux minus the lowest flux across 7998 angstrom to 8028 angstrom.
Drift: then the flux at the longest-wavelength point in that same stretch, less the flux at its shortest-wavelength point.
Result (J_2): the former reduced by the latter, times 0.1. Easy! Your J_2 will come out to 0.088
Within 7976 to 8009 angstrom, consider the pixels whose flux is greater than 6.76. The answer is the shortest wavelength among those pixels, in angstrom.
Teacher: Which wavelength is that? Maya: 8007.56 angstrom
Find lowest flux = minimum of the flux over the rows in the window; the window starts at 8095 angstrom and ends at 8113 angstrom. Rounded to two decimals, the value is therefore 6.47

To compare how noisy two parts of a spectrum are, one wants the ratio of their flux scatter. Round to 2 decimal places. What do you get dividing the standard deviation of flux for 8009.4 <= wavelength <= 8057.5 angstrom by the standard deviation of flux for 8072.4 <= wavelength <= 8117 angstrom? 1.49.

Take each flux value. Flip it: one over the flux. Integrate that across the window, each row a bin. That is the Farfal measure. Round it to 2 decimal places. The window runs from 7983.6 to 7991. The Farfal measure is 1.12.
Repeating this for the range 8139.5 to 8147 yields 1.12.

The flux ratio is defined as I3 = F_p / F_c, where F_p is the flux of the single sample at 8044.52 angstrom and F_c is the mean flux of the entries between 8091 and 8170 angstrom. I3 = 1.00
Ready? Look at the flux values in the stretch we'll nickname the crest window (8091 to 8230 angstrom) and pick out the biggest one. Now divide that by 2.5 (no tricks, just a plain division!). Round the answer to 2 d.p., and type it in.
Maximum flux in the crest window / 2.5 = 2.79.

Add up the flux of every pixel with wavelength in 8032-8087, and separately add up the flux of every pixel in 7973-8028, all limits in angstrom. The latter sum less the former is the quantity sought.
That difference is -1.1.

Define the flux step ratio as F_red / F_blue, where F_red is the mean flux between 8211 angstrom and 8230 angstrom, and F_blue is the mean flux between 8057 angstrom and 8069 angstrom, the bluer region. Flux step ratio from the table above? 0.99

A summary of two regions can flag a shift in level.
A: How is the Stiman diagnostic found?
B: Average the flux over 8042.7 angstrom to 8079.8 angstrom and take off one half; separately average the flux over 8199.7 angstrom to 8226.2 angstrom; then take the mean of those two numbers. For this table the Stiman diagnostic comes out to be 6.372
